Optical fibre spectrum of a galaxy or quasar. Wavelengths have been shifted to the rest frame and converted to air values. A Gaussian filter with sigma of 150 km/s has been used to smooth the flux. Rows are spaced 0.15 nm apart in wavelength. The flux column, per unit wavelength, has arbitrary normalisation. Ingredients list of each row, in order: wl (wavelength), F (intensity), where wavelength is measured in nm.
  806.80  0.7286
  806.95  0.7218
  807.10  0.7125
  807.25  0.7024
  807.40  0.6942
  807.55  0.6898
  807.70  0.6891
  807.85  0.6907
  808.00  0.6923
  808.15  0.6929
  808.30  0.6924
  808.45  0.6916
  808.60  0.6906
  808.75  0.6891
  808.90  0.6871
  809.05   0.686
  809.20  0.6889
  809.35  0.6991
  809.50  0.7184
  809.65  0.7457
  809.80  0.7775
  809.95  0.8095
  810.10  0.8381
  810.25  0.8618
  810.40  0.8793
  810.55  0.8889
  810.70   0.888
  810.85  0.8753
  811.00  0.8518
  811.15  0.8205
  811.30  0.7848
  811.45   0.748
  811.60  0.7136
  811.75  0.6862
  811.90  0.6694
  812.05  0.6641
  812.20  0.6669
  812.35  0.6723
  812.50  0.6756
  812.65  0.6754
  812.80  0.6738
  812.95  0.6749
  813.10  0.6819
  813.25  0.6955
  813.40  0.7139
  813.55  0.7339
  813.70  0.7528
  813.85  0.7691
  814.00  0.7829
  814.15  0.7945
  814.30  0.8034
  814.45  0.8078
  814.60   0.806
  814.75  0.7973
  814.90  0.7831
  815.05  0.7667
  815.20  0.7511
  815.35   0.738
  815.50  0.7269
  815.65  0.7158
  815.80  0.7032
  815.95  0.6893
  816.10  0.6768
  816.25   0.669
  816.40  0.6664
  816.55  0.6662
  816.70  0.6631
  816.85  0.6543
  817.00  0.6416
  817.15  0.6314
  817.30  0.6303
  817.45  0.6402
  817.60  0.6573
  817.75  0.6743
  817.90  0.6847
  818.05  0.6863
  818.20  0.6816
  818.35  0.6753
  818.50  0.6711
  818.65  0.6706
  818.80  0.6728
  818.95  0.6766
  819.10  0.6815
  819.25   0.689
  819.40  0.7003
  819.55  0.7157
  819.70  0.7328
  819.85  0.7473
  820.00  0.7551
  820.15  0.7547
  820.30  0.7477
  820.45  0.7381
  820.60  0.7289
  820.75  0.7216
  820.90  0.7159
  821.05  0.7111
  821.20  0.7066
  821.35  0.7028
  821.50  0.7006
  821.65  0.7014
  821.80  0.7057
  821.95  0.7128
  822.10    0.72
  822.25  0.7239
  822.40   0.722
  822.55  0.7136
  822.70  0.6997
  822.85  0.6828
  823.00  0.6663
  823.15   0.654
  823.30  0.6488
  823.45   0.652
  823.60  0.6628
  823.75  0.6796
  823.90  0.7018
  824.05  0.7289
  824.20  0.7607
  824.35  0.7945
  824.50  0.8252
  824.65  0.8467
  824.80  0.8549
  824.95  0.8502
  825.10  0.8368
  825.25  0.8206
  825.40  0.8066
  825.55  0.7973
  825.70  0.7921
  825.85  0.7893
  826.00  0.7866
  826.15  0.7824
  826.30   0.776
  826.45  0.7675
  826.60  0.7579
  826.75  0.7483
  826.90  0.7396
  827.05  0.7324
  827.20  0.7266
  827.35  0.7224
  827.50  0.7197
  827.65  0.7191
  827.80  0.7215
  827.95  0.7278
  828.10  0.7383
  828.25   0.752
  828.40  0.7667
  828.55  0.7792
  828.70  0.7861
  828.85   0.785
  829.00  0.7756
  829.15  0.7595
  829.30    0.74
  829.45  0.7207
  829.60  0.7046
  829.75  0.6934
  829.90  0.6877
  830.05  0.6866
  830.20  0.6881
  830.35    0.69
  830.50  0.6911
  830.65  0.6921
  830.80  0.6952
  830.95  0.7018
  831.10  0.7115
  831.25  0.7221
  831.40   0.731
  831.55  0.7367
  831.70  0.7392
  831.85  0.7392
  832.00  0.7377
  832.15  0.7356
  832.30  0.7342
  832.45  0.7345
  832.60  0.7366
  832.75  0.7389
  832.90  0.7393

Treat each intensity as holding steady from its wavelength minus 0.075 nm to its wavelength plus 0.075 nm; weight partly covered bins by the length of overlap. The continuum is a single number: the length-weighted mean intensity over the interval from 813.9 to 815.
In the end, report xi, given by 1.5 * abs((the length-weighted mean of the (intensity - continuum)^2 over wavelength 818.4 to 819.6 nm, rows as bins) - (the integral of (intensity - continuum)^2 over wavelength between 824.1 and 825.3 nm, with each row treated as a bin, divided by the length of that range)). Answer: 0.016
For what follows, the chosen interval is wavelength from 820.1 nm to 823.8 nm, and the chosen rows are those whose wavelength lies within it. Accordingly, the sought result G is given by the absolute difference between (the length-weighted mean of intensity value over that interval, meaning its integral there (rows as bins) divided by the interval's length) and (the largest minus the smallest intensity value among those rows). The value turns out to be 0.60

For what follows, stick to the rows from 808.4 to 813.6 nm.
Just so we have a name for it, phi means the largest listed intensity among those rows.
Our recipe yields 0.8889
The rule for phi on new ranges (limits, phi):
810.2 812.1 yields 0.8889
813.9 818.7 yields 0.8078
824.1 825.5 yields 0.8549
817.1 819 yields 0.6863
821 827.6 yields 0.8549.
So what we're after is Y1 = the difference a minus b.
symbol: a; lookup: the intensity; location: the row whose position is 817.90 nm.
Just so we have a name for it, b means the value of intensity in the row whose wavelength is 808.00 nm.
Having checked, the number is -0.01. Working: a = 0.6847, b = 0.6923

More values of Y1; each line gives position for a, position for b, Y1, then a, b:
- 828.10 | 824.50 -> -0.09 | 0.7383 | 0.8252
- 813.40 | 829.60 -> 0.01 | 0.7139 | 0.7046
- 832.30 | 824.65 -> -0.11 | 0.7342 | 0.8467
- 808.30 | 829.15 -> -0.07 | 0.6924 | 0.7595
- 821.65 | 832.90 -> -0.04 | 0.7014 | 0.7393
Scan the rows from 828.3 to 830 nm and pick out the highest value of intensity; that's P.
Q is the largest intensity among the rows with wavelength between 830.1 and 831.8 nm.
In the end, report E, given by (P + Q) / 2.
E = 0.76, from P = 0.7861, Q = 0.7392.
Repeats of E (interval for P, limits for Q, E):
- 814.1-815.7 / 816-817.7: 0.74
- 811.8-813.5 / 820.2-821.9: 0.73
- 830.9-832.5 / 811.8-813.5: 0.73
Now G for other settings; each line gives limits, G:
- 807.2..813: 0.51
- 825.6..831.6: 0.63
